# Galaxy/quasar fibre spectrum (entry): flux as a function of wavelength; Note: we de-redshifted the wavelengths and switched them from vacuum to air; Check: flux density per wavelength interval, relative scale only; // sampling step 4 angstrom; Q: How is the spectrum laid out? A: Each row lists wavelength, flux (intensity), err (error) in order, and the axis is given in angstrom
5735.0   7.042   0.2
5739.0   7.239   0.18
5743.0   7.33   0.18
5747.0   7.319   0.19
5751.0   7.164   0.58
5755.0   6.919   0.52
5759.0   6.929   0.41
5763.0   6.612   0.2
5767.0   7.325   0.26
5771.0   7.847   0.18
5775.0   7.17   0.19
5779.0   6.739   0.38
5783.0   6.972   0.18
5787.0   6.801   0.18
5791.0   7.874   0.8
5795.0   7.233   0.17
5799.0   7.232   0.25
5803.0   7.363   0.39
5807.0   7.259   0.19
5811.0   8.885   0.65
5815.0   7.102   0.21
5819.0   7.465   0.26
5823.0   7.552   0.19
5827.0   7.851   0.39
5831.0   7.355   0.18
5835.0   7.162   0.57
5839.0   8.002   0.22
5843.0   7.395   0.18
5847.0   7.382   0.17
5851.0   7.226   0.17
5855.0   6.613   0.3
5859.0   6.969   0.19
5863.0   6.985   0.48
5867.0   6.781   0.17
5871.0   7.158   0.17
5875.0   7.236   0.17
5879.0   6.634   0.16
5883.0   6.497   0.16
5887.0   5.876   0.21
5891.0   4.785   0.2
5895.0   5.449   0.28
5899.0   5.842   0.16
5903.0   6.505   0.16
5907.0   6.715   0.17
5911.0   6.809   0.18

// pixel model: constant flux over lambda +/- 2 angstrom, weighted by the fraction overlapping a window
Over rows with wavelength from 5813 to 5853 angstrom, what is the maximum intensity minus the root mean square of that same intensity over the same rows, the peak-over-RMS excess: 0.55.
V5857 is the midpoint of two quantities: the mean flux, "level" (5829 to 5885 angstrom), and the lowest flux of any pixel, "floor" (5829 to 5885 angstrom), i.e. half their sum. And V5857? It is 6.80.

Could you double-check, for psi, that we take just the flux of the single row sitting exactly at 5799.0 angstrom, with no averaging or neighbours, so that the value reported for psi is 7.232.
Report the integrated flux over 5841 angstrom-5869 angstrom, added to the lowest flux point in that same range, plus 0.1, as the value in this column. 204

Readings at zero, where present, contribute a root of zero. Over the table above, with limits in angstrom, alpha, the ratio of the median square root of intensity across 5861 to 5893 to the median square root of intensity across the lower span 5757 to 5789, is 0.982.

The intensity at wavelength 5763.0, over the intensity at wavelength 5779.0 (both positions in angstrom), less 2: -1.02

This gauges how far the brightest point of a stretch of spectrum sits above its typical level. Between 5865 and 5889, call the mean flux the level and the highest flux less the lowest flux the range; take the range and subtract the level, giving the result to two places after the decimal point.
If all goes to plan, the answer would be -5.34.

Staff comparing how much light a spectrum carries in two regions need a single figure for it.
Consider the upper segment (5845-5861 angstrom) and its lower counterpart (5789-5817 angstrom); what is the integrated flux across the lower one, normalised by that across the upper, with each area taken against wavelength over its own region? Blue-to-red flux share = 1.9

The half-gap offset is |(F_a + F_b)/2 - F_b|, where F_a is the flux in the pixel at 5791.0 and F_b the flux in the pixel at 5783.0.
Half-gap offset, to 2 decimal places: 0.45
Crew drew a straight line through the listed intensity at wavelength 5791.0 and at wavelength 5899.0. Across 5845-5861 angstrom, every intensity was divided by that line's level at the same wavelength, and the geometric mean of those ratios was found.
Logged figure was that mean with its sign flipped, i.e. -1.05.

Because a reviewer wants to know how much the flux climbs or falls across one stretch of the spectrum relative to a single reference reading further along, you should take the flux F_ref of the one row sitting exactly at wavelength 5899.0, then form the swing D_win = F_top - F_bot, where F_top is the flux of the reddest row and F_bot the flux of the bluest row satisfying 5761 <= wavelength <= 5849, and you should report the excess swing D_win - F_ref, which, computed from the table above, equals -5.1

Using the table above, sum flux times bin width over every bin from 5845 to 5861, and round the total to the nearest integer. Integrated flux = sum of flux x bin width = 113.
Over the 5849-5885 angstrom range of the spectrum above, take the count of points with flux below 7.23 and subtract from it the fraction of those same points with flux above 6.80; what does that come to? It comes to 7.4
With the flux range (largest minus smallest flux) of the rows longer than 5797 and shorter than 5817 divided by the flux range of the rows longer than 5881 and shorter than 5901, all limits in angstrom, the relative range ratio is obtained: 1.0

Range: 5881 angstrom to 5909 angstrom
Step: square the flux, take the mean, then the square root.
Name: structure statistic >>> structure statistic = 5.99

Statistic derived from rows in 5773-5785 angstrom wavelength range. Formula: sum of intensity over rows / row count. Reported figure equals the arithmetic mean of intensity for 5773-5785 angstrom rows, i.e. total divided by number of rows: 6.96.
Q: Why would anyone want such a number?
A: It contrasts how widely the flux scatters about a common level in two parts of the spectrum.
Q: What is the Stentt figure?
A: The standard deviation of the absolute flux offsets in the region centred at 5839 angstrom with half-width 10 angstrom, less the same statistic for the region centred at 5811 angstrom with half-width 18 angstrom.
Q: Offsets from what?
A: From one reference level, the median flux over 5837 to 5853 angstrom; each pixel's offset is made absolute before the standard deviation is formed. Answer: -0.20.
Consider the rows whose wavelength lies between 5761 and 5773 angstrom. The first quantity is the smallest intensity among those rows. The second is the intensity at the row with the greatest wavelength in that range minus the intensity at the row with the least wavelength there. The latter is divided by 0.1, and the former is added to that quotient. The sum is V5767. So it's 19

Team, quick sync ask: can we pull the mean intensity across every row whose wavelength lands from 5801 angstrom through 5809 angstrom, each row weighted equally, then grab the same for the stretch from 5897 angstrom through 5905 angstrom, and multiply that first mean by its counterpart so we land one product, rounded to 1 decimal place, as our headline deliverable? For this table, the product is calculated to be 45.1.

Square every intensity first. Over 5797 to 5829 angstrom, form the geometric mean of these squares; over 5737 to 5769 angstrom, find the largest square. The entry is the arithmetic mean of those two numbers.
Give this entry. 55.5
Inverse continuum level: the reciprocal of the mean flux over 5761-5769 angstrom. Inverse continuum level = 0.144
